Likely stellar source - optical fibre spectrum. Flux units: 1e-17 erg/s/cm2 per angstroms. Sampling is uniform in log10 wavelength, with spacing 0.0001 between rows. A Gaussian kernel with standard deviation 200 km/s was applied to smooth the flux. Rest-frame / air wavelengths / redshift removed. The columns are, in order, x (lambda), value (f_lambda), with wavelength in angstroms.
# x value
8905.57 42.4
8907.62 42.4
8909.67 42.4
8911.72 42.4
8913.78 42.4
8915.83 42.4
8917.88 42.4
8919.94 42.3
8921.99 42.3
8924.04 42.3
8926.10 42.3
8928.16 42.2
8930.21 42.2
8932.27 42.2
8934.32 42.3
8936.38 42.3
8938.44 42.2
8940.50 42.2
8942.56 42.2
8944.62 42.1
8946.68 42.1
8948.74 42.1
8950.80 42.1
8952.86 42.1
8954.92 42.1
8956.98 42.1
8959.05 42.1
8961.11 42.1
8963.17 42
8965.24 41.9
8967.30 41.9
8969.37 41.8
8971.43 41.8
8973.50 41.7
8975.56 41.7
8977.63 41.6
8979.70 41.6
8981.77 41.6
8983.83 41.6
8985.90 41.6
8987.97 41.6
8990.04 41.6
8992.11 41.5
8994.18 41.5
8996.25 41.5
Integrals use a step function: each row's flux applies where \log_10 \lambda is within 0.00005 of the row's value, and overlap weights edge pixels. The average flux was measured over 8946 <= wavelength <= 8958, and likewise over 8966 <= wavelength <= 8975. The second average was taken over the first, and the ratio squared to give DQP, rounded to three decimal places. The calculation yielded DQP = 0.986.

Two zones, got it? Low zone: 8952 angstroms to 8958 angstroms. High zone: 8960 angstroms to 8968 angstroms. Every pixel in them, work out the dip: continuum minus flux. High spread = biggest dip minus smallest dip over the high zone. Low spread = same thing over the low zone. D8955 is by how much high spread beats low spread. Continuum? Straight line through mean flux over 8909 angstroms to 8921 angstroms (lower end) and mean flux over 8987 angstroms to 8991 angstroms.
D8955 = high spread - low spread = 0.113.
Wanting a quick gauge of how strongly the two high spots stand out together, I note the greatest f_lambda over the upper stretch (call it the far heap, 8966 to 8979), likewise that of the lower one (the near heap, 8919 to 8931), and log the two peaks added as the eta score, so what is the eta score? 84.2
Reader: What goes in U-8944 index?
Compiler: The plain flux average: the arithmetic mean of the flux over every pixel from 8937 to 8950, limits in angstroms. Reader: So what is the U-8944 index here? 42.1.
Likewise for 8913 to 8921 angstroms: 42.4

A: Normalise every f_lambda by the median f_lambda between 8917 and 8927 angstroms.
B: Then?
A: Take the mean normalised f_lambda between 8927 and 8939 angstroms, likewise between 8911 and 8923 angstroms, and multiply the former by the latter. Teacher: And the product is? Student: 1.000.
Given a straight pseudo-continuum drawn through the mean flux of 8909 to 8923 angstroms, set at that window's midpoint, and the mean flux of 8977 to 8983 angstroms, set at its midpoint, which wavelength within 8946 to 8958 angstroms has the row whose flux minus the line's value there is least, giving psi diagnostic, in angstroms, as 8946.68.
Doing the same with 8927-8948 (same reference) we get 8928.16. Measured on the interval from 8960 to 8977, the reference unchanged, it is 8973.50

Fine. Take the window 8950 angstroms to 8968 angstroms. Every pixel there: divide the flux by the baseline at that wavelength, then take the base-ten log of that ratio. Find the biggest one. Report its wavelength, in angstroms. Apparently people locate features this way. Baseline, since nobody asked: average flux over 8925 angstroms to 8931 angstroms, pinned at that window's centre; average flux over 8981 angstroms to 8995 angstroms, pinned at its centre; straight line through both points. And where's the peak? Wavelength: 8961.11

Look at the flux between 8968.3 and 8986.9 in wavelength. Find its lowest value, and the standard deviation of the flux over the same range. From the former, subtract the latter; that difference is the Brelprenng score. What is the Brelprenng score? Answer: 41.5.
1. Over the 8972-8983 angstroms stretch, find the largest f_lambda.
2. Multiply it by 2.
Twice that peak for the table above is 83.4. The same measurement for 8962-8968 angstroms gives 84.0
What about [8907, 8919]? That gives 84.8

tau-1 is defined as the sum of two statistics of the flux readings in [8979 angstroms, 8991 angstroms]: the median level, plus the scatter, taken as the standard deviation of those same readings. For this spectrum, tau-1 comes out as 41.6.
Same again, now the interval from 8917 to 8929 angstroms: 42.4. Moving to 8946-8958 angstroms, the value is 42.1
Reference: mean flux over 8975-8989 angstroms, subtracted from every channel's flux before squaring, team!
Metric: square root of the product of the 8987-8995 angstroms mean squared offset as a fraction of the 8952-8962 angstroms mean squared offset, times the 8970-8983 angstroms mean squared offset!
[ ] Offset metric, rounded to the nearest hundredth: 0.02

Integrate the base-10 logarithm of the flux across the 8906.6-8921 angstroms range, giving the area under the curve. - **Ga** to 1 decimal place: 23.4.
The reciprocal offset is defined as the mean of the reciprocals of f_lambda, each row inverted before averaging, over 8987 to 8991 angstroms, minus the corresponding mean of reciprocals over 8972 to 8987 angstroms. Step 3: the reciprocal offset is 0.0000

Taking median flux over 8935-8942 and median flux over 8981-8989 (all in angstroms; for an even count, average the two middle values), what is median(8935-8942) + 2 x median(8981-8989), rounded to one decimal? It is 125.4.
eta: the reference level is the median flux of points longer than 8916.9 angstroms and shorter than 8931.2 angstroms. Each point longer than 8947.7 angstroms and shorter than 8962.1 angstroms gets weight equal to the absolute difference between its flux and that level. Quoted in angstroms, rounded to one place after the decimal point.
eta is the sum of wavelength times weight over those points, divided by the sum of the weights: 8954.9 angstroms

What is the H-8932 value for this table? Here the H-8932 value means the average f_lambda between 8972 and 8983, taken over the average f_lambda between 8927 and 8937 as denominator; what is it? 0.986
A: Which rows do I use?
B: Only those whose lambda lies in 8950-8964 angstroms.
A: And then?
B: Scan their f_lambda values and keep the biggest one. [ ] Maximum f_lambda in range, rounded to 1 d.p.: 42.1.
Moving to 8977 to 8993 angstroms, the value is 41.6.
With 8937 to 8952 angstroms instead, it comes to 42.2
